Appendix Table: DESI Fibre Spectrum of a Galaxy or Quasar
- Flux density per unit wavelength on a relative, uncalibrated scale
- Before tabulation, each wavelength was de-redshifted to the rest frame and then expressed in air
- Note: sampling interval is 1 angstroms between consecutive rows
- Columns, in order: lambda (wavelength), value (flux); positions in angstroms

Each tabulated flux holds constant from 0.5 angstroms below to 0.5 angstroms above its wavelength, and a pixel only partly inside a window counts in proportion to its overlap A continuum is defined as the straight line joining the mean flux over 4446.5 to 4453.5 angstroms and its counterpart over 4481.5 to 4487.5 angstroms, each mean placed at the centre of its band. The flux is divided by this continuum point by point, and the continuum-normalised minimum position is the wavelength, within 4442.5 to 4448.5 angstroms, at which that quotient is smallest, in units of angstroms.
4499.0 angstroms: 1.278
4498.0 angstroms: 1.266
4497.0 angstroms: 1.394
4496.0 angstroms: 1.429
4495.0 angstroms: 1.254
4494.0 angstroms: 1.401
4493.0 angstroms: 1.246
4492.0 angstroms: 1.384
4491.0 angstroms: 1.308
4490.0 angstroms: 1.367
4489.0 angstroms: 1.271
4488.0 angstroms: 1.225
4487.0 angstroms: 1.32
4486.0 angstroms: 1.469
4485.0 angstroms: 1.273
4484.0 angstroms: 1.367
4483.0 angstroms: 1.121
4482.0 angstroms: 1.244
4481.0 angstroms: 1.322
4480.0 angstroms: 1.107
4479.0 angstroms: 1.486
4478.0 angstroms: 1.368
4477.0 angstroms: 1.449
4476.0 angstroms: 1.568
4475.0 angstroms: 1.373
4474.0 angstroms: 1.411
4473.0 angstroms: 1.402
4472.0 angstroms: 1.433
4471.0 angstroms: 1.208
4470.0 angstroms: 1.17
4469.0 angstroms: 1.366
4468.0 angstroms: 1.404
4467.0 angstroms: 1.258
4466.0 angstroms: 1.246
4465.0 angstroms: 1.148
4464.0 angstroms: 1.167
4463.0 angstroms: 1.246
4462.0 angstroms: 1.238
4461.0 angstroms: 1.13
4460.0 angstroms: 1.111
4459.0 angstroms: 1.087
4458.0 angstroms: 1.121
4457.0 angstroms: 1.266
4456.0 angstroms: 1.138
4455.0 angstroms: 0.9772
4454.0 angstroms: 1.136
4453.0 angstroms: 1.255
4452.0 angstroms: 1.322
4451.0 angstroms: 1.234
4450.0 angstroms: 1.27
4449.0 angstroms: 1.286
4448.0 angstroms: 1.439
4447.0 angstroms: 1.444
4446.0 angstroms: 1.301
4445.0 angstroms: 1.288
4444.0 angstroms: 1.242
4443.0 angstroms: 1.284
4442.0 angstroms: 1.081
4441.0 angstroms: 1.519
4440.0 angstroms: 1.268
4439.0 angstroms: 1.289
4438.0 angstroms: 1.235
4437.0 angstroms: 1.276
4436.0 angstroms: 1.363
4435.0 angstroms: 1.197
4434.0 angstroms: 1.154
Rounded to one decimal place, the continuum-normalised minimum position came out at 4444.0 angstroms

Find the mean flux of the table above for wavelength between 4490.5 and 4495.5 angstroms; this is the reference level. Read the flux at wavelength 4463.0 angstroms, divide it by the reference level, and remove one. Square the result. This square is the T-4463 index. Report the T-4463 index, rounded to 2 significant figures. 0.0030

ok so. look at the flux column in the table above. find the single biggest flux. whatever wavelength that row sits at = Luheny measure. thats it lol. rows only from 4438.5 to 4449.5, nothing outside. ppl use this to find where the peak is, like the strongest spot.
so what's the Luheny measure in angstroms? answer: 4441.0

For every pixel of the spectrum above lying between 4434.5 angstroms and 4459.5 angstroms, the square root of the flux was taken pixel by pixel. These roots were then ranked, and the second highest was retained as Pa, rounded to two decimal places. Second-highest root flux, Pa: 1.20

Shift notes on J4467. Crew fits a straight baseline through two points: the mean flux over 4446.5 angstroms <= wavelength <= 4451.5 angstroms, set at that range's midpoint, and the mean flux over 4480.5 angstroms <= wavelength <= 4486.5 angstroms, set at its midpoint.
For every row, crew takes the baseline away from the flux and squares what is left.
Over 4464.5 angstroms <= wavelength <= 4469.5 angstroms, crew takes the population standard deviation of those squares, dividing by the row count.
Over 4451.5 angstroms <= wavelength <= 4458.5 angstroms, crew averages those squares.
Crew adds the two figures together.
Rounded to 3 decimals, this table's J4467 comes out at 0.045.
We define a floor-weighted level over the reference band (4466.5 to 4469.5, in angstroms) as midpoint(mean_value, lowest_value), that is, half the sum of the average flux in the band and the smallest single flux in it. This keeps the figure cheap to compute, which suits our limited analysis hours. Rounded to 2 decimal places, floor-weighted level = 1.30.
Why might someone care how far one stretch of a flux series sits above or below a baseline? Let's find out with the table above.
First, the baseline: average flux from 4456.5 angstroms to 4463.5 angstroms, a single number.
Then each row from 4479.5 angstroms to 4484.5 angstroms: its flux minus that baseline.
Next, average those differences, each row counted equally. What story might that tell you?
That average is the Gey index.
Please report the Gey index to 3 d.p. 0.061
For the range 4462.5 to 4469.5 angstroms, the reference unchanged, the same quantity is 0.091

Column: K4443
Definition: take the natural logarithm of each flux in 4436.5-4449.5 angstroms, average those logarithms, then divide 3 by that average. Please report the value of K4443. 11.4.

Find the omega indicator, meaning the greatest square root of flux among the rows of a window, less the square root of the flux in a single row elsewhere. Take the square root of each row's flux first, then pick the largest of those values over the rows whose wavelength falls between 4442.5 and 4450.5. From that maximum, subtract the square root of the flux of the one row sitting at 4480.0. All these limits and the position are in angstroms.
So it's 0.150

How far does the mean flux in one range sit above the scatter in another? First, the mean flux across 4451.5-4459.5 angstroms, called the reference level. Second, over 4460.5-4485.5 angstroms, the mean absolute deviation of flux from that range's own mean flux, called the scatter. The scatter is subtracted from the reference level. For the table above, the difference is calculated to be 1.06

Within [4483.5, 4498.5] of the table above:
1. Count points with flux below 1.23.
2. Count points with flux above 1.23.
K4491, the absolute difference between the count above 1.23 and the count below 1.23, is 13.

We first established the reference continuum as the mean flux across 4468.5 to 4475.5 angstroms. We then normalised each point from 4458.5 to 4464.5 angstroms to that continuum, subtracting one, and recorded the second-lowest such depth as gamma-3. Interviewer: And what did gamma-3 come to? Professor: -0.17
